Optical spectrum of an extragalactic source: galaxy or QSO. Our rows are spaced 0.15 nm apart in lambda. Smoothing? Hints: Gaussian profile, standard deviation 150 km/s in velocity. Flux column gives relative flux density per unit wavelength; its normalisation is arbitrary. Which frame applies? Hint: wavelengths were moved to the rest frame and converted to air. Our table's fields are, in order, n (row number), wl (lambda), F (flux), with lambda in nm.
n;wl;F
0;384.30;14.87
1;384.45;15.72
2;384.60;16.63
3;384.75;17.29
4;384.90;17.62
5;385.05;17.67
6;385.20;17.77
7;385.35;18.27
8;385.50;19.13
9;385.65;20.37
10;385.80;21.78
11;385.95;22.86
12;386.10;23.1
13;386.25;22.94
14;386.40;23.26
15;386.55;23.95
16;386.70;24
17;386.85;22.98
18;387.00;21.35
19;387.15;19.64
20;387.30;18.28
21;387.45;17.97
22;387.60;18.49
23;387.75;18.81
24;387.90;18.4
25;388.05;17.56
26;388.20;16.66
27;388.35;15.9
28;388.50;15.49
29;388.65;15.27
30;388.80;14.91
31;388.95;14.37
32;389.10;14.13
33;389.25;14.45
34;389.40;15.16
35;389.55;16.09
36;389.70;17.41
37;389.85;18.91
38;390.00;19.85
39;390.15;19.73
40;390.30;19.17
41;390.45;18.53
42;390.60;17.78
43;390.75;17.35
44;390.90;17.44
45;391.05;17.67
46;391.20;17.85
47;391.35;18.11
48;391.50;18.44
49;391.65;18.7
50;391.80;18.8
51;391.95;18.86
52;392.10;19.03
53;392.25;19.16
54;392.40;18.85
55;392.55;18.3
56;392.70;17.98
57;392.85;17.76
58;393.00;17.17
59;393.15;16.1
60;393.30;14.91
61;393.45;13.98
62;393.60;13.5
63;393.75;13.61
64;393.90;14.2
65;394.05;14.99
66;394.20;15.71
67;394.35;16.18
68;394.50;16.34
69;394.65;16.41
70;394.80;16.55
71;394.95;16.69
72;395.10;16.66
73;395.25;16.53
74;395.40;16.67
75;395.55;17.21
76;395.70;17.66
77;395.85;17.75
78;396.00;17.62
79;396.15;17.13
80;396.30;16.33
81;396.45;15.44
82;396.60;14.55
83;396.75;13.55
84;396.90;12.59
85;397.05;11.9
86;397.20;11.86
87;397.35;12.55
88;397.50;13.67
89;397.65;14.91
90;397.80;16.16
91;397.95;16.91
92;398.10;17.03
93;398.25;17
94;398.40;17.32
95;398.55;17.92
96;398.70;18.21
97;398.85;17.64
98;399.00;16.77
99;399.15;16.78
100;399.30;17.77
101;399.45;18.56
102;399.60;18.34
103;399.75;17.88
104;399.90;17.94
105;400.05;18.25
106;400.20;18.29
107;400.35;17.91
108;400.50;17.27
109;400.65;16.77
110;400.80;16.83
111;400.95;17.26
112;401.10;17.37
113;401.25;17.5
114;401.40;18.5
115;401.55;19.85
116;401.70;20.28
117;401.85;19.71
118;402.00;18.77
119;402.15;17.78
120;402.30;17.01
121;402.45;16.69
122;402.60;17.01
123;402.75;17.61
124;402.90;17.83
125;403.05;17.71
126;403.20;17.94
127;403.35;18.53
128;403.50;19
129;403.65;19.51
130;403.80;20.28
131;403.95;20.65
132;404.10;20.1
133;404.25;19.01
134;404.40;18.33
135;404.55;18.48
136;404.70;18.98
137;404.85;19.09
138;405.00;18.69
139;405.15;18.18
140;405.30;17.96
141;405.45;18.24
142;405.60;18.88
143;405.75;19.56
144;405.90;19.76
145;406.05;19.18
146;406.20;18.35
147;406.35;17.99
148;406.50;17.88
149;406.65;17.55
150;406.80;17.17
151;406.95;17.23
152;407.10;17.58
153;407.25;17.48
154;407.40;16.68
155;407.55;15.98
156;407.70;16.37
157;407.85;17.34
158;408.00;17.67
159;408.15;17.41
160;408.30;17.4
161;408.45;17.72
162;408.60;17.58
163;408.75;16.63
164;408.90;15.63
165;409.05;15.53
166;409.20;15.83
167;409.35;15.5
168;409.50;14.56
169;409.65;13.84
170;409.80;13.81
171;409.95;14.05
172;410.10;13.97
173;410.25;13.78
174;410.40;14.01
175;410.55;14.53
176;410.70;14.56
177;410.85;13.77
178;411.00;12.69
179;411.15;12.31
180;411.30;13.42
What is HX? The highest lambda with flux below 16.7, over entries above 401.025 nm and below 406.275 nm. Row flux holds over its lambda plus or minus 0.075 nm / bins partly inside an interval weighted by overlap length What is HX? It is 402.45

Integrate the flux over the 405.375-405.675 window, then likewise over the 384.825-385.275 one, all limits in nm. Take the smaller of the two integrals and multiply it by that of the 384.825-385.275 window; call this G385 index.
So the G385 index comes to 44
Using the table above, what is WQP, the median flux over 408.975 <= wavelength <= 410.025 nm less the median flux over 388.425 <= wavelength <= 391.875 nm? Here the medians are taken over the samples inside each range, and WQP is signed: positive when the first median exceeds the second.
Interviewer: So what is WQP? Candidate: -3.11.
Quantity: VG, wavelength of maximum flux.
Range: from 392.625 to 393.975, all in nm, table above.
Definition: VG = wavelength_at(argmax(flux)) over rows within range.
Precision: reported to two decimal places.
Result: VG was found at 392.70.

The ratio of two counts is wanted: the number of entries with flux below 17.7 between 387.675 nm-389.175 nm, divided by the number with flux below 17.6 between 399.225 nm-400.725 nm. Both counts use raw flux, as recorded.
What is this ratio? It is 4.0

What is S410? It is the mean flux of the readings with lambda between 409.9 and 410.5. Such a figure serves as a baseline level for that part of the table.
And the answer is 14.0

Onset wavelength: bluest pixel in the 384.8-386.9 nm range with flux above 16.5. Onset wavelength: 384.90 nm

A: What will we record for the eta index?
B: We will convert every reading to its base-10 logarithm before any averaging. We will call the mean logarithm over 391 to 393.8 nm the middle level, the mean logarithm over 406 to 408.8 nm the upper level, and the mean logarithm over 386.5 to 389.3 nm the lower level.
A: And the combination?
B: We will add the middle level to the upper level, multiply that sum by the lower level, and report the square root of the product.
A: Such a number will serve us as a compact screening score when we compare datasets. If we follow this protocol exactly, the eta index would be 1.759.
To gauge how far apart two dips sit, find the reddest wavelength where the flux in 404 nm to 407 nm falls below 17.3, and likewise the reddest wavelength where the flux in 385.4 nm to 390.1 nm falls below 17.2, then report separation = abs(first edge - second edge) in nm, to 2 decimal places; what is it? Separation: 17.40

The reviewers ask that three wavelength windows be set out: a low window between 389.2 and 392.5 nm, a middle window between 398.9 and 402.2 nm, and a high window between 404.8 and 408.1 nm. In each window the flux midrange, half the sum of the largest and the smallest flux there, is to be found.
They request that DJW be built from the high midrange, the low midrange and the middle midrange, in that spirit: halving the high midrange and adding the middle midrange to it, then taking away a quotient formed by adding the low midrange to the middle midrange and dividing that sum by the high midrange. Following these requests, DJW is 25.5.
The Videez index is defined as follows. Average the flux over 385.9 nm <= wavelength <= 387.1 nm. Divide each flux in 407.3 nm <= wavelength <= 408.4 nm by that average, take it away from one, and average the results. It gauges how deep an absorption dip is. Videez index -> 0.26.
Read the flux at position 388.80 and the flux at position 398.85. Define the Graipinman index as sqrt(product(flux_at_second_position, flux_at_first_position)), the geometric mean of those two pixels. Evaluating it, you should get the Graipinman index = 16.2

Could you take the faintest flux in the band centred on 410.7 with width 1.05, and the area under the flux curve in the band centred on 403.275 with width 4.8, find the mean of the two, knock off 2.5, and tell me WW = 48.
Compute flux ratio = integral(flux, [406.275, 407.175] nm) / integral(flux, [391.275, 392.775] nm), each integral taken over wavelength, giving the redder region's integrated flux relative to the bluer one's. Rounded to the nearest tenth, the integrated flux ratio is 0.6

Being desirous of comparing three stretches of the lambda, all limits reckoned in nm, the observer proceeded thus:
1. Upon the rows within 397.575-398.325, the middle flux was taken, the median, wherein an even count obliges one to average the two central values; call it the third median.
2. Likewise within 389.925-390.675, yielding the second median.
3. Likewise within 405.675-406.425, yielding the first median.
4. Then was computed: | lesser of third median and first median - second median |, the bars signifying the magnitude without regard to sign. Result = 2.3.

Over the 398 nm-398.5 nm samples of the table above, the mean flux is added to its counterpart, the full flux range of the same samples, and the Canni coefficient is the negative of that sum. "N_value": -17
